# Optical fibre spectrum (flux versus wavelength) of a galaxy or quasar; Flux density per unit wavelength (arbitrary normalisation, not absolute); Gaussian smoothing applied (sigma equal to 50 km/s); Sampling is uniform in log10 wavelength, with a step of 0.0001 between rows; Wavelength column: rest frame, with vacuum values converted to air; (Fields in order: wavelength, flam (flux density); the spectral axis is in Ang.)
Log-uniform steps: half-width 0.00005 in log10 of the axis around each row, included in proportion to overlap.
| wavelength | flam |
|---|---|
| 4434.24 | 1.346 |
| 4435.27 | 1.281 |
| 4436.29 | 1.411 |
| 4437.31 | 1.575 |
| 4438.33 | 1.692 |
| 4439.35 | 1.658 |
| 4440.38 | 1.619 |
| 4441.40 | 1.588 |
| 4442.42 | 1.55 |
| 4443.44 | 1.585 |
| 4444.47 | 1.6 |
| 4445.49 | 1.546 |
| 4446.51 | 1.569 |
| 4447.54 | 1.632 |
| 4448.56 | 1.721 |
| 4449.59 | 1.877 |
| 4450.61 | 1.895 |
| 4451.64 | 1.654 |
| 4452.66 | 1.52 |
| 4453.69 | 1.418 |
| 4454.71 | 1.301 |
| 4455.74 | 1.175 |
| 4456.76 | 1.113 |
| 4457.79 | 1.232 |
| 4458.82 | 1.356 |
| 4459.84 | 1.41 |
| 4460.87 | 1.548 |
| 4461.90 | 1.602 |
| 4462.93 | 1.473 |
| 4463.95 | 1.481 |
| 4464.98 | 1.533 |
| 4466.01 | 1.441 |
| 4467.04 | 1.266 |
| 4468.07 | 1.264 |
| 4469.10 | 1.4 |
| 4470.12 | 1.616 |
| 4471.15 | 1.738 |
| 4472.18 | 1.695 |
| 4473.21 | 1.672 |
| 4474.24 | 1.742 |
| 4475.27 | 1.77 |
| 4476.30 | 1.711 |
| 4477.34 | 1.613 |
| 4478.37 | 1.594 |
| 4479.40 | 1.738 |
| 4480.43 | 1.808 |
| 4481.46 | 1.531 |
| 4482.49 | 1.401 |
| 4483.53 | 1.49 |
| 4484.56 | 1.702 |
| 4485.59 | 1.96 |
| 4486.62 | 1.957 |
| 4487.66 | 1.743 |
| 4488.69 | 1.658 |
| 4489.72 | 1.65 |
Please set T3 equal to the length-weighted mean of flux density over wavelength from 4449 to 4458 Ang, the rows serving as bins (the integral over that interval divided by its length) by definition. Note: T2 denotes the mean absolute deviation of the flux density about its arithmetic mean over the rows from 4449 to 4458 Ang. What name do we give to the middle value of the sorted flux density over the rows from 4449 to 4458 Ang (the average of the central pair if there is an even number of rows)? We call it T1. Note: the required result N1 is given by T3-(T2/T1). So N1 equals 1.30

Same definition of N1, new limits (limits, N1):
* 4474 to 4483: 1.59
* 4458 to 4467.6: 1.39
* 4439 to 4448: 1.57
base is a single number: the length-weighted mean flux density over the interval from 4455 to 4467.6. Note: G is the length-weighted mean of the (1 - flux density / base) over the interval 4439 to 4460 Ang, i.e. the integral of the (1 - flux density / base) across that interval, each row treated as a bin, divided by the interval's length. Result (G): -0.10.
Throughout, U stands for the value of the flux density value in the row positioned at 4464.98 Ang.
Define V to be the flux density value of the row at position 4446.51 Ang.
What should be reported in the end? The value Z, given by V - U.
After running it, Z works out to 0.0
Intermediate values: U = 1.533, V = 1.569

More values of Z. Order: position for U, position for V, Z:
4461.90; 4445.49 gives -0.1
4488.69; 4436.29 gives -0.2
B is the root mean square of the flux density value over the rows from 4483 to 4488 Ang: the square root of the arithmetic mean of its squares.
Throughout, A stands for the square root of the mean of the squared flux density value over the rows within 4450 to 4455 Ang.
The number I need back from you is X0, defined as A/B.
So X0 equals 0.88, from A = 1.57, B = 1.78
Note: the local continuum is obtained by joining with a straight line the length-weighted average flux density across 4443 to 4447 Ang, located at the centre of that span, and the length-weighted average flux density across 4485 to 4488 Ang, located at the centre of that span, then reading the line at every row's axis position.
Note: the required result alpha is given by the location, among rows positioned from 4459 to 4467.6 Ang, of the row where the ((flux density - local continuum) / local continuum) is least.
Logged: 4467.04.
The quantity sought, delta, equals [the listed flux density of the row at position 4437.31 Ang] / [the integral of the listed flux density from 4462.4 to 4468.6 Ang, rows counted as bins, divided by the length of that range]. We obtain 1.12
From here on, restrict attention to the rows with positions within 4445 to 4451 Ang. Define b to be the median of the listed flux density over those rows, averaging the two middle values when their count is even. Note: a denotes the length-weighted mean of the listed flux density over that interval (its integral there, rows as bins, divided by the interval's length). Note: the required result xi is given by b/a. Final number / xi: 0.98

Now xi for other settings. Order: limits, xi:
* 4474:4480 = 1.02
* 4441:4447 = 1.00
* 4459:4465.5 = 1.00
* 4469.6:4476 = 1.01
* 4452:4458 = 0.97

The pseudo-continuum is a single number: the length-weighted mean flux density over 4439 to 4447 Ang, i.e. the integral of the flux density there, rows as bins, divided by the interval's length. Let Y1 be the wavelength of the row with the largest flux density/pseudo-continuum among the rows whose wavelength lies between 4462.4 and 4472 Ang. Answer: 4471.15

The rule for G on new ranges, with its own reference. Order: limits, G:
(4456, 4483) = -0.10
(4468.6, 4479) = -0.20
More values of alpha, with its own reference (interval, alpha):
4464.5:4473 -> 4468.07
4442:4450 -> 4445.49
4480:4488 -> 4482.49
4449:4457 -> 4456.76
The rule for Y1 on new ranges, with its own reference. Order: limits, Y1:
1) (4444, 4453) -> 4450.61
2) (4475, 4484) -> 4480.43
